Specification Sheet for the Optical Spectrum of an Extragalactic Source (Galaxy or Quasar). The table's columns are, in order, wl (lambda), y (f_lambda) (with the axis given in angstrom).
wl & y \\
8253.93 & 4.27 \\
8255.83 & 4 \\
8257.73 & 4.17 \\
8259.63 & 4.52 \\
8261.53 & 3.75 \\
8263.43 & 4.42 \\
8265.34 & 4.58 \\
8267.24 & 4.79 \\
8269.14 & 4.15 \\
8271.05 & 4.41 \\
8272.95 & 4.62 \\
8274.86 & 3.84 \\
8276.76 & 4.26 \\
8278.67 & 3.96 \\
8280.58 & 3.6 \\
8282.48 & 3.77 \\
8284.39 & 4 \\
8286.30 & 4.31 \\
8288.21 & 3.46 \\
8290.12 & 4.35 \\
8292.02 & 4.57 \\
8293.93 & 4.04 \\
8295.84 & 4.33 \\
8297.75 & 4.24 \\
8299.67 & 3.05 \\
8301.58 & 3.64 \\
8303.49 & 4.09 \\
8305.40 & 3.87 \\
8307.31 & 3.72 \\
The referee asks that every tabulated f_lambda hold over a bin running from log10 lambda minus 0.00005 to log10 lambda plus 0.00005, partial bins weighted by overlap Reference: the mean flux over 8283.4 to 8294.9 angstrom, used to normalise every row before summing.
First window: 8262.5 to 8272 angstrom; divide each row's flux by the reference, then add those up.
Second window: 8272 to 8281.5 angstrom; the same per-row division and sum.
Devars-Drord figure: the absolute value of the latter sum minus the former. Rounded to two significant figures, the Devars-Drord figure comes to 0.50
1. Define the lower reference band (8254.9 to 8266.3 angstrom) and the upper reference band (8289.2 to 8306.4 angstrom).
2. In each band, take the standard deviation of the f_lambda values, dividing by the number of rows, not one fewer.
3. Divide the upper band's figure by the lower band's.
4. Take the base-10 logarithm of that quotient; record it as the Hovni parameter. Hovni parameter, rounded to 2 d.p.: 0.16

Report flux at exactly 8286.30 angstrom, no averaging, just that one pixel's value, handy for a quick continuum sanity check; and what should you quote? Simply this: 4.31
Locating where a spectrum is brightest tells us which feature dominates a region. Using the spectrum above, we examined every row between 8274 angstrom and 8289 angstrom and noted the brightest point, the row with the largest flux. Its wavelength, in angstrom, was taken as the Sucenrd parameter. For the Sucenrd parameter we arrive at 8286.30 angstrom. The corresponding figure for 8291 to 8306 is 8292.02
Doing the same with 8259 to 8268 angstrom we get 8267.24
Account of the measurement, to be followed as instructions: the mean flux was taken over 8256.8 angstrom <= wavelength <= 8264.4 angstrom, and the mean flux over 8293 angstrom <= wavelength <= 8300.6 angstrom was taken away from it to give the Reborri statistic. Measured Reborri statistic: 0.30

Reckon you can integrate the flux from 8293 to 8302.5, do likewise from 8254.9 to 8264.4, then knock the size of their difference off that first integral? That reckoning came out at 34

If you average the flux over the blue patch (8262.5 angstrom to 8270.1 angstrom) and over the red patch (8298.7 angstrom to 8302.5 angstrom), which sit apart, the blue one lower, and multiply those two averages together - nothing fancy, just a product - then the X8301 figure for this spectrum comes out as 15.0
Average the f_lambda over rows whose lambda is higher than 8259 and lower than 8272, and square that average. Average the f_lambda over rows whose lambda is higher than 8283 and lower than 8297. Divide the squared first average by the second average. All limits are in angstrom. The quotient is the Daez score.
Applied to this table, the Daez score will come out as 4.61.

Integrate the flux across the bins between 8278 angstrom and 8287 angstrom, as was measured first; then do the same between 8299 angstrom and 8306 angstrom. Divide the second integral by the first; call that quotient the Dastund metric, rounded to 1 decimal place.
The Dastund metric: 0.7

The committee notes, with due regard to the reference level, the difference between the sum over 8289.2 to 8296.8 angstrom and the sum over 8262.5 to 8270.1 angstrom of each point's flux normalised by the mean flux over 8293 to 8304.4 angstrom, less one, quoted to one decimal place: -0.2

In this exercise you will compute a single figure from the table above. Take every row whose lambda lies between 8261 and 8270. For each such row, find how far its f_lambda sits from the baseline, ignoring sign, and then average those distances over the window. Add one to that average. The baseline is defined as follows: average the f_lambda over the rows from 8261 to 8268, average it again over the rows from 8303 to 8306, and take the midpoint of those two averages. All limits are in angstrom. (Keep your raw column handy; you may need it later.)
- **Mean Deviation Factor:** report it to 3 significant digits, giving 1.34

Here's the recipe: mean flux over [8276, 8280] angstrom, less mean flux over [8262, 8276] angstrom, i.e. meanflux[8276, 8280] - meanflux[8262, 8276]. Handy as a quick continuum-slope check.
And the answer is -0.3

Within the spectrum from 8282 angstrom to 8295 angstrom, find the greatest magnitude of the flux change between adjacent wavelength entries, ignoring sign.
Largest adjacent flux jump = 0.890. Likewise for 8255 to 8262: 0.770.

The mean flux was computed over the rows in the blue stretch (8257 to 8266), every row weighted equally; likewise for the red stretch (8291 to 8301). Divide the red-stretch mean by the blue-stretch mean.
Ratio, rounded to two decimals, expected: 0.94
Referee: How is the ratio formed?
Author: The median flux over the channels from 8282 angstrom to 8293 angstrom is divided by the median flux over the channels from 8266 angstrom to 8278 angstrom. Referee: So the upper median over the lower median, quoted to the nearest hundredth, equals 0.96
